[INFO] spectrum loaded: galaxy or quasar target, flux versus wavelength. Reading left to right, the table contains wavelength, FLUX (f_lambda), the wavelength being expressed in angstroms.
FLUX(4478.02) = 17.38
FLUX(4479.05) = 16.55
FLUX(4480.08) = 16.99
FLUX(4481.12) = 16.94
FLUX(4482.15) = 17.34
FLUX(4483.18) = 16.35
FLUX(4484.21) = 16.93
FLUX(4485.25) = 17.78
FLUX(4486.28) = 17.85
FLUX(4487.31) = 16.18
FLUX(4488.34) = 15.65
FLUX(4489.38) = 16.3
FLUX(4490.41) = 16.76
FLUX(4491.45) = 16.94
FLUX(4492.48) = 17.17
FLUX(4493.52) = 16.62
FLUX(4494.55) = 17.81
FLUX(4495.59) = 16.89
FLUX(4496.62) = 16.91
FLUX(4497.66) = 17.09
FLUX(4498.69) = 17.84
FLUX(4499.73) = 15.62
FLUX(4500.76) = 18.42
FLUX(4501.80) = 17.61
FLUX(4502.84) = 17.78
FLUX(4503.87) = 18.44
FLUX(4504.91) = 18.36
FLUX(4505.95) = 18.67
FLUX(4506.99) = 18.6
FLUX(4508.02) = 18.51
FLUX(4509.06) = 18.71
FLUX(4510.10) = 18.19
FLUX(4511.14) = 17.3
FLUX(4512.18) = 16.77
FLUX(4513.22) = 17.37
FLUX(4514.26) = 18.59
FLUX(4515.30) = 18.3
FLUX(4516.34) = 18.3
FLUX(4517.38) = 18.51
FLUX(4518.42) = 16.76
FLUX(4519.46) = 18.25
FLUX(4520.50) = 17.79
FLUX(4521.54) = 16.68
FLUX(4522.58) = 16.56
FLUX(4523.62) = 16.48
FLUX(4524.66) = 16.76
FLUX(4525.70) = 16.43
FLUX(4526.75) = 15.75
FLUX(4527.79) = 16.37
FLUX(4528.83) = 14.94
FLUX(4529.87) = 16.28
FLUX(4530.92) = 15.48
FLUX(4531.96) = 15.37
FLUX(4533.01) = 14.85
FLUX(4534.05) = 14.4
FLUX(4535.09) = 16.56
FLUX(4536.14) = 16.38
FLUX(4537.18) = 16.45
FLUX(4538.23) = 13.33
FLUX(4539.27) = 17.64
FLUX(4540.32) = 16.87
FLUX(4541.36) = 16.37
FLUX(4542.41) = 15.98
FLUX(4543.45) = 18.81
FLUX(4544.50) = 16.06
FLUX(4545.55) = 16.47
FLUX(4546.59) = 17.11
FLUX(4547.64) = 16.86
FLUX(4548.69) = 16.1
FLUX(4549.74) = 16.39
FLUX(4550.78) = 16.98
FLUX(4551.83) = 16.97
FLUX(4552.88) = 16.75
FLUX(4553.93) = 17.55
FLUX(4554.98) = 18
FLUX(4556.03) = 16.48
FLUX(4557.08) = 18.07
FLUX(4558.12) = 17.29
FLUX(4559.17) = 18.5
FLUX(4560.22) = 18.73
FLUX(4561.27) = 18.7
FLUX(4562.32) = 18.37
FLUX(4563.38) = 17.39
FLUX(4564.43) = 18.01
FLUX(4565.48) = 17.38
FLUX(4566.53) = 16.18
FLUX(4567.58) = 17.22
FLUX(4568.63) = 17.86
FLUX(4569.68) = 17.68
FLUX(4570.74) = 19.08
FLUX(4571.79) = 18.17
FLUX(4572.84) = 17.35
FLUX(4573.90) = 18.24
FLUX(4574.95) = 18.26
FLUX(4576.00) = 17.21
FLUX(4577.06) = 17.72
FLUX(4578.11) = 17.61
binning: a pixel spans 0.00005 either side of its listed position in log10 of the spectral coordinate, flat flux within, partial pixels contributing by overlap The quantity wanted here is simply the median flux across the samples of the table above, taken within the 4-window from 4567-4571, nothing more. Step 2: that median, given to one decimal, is 17.8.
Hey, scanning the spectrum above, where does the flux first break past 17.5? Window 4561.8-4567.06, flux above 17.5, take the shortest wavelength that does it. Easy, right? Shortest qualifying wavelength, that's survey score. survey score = 4562.32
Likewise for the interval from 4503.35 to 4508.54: 4503.87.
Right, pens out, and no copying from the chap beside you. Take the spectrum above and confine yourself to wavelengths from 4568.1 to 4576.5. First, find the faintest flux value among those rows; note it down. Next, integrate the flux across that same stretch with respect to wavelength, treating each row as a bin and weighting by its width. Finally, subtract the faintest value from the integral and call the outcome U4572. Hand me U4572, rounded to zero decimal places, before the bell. 134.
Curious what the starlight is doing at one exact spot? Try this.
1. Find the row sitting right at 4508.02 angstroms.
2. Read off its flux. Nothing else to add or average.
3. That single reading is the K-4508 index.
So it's 18.51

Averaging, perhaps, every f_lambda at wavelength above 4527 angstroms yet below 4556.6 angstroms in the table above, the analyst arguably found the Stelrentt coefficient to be 16.35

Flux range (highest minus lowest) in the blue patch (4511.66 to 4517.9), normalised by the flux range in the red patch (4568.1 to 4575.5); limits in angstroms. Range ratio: 1.05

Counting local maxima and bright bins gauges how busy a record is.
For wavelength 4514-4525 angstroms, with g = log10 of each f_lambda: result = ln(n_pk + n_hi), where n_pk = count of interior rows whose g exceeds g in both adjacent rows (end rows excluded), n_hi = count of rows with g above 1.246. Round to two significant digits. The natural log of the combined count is 2.1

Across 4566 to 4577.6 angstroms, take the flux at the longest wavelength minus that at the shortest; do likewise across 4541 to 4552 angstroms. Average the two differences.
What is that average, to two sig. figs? 1.1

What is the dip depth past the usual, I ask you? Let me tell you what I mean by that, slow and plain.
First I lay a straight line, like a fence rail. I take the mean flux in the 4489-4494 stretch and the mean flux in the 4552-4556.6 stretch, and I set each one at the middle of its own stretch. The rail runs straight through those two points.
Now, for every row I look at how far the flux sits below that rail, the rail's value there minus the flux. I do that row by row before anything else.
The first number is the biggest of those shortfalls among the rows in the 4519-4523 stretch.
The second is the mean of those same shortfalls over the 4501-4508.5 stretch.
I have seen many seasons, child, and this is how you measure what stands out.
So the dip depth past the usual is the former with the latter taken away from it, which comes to 1.8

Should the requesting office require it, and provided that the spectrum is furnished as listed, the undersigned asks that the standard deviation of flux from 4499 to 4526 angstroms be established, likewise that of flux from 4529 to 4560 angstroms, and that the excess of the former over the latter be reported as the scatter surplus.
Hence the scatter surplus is -0.27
